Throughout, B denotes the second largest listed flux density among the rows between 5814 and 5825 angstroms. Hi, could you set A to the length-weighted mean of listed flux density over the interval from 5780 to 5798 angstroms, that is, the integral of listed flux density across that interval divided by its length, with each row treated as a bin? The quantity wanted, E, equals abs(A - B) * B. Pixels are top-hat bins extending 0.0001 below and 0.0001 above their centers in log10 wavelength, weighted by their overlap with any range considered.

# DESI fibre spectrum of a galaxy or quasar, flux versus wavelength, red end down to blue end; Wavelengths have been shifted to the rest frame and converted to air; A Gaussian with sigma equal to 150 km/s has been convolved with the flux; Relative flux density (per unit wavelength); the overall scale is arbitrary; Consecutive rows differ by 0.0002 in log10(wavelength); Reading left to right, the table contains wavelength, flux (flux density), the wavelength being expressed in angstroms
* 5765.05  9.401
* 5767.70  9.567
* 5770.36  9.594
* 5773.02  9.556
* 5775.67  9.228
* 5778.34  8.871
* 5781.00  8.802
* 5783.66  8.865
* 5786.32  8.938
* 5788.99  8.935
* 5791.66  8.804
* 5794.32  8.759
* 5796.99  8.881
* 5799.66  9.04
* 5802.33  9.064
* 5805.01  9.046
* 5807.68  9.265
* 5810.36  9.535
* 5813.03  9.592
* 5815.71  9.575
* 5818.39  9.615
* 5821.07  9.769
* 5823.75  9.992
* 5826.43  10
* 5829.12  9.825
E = 8.9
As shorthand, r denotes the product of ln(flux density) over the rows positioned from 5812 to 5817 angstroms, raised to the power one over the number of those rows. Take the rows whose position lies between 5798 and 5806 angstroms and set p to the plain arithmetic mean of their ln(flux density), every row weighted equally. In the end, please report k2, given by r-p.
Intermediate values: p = 2.20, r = 2.26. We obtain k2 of 0.06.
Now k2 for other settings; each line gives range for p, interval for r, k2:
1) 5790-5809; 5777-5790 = -0.01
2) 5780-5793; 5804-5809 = 0.03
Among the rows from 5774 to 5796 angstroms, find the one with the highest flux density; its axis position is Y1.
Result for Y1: 5775.67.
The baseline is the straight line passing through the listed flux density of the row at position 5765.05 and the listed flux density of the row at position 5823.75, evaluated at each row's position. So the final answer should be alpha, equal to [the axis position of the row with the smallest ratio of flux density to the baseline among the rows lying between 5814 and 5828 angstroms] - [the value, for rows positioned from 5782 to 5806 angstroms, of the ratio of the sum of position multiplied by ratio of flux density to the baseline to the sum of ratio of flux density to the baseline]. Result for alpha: 21.4 angstroms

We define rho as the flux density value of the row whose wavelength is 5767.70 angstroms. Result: 9.567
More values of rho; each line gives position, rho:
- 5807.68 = 9.265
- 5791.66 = 8.804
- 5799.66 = 9.04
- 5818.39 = 9.615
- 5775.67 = 9.228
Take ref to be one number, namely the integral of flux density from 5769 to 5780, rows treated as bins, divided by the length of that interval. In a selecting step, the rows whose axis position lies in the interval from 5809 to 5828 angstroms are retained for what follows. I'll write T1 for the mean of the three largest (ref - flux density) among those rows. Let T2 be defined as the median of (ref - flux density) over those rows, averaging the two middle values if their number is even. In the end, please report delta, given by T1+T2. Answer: -0.59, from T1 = -0.27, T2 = -0.32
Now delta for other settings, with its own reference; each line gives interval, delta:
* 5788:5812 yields 0.73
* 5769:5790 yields 0.81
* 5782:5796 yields 0.91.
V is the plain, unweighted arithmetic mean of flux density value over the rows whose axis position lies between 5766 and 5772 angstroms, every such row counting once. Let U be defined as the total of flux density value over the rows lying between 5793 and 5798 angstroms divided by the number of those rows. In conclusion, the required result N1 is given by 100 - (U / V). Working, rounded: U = 8.82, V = 9.6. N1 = 99.1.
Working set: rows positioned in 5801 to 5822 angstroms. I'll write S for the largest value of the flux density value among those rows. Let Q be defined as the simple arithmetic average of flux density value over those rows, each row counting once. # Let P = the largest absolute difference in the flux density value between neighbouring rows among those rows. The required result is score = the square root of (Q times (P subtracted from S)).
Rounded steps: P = 0.27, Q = 9.4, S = 9.769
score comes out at 9.5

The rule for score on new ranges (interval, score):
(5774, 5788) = 8.9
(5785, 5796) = 8.8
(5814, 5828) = 9.8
